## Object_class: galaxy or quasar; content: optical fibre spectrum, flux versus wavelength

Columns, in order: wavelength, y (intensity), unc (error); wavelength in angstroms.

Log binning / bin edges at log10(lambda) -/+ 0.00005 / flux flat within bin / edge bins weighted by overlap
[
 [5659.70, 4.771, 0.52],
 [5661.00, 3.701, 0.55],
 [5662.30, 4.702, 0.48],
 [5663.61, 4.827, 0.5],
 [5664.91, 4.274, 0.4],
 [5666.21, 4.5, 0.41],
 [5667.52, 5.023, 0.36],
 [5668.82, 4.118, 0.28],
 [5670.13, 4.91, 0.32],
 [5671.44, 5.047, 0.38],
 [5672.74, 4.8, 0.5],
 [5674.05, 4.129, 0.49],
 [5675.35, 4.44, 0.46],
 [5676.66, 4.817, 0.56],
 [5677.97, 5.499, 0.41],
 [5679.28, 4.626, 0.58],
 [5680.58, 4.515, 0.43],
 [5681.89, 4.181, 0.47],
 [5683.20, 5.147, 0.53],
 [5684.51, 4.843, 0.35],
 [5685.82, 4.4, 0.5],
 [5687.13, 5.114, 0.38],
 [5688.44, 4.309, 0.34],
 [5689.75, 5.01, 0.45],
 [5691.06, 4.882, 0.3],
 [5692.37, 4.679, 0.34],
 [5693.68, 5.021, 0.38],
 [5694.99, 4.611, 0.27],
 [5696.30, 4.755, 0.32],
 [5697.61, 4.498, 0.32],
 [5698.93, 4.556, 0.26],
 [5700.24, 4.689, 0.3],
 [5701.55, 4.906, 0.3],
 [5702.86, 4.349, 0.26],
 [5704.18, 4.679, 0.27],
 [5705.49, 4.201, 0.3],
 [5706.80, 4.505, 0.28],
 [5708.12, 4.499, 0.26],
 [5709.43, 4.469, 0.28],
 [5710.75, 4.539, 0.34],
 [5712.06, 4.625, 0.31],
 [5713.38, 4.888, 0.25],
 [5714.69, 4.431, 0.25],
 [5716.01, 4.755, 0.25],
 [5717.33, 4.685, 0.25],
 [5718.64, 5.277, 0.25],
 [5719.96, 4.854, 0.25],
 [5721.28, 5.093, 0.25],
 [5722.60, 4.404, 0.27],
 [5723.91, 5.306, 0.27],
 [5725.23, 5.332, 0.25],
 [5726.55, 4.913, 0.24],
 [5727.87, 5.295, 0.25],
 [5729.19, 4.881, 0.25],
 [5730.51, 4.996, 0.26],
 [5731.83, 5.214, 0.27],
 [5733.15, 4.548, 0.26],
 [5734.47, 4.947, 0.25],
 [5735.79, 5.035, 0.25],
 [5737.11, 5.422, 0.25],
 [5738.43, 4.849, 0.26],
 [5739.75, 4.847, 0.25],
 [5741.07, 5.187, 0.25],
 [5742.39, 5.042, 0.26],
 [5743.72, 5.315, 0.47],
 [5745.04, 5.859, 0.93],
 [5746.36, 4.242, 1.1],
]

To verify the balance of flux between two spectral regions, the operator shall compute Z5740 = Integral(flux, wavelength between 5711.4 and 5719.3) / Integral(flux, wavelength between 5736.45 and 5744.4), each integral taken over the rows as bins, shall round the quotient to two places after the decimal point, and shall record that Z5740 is 0.93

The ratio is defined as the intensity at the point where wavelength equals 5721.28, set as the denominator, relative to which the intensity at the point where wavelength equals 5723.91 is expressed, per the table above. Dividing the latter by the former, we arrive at 1.04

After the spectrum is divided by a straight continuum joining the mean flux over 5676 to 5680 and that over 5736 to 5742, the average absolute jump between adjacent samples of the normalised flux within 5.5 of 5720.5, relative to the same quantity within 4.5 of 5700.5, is 1.6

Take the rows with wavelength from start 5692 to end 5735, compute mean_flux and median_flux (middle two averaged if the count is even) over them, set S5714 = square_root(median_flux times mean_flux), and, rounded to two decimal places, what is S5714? 4.73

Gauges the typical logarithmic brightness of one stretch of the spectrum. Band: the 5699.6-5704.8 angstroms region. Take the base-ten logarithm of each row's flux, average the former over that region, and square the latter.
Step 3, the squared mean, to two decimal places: 0.45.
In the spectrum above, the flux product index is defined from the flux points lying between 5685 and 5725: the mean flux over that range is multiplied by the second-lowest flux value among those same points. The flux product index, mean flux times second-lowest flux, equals 20.3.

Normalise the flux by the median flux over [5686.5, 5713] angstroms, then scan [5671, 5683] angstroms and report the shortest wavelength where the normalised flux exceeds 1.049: 5671.44 angstroms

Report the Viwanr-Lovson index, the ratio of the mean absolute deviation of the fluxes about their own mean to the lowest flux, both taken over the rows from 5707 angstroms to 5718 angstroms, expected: 0.029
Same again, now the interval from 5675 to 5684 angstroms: 0.084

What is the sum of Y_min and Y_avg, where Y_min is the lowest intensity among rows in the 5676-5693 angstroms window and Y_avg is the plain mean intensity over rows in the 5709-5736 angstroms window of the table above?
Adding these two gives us 9.06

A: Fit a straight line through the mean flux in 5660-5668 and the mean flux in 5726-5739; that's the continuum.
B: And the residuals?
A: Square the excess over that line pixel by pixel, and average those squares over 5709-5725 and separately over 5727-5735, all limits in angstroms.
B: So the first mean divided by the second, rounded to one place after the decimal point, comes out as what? 1.5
